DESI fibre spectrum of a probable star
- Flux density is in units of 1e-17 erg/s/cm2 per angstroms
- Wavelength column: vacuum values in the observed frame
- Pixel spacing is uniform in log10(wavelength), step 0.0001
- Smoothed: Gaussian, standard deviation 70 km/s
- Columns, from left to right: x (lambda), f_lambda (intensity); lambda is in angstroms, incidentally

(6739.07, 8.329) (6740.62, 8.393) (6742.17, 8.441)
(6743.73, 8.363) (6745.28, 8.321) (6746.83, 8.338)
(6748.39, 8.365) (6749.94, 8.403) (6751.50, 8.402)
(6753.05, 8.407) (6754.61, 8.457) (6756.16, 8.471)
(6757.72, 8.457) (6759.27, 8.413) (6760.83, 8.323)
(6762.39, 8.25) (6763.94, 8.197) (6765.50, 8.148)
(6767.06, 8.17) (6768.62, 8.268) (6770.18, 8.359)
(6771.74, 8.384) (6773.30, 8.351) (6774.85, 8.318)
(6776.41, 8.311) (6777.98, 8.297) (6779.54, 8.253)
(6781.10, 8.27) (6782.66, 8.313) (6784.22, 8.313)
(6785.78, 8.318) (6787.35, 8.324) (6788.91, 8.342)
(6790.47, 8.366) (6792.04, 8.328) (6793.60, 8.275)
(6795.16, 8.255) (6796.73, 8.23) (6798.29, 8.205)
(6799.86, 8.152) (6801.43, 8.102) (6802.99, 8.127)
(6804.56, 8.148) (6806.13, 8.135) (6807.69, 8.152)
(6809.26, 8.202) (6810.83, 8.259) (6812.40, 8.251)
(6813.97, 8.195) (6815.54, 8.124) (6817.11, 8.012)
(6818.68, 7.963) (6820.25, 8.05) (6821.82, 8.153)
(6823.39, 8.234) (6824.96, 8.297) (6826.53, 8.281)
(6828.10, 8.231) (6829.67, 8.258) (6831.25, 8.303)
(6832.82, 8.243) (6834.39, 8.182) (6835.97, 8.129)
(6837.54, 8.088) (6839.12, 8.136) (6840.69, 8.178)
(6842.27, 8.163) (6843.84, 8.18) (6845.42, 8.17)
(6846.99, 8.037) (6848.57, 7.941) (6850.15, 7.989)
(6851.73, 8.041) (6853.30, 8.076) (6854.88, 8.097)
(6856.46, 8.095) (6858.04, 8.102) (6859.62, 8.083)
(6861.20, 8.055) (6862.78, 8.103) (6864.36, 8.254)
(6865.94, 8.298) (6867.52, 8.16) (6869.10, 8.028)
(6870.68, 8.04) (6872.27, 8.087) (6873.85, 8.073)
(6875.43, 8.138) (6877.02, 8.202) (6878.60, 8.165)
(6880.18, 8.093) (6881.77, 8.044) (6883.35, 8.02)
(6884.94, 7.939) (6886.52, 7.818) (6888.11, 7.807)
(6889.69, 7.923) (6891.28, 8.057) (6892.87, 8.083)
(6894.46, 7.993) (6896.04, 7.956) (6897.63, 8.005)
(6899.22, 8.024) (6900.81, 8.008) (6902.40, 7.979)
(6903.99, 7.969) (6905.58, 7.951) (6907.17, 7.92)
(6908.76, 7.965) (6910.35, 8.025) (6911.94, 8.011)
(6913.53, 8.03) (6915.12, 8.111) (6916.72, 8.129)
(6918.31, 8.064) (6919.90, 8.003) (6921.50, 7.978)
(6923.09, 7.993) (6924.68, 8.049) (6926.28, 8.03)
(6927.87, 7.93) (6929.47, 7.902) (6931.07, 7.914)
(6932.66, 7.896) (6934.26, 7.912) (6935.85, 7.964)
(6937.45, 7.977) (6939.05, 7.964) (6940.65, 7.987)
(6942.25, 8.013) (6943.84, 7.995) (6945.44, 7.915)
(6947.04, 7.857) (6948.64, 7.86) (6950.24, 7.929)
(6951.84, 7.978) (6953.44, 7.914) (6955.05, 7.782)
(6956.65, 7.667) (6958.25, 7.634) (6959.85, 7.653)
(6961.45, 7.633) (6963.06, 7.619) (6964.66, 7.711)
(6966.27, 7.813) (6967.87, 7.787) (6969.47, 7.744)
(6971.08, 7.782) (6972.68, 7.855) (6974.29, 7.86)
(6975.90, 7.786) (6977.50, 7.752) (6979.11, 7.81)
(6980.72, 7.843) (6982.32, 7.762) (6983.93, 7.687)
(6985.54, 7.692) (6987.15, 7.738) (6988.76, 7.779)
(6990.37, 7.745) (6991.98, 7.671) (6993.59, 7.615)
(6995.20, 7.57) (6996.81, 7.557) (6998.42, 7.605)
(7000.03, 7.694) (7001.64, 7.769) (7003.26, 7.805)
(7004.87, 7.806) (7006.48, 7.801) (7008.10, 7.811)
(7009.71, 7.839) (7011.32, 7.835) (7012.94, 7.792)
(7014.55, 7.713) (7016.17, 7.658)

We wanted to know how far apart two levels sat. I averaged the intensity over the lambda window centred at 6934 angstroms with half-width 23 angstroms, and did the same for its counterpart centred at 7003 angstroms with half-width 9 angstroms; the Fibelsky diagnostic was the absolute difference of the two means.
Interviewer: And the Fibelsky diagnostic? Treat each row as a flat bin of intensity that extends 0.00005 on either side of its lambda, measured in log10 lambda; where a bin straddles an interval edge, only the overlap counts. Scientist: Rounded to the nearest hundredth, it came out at 0.22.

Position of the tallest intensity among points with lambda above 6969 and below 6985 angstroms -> 6974.29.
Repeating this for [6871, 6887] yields 6877.02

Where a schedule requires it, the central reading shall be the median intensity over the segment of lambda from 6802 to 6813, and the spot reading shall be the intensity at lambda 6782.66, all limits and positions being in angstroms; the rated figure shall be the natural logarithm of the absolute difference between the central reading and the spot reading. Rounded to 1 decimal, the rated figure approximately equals -1.8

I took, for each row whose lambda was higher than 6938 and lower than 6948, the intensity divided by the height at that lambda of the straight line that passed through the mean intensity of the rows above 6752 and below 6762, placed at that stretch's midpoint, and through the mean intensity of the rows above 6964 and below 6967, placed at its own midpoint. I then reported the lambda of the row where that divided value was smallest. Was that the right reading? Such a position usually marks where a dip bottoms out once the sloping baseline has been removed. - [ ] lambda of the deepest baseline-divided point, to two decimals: 6947.04 angstroms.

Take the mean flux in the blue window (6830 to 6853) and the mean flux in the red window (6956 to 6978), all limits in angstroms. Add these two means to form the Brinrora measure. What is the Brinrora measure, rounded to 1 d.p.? 15.9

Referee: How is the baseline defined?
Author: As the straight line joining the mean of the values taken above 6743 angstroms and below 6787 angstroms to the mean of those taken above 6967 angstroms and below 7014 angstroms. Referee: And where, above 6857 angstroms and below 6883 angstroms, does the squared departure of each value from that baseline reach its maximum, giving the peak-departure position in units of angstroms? 6865.94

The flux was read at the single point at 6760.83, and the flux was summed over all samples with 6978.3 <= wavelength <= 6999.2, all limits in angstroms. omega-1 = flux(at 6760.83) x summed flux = 833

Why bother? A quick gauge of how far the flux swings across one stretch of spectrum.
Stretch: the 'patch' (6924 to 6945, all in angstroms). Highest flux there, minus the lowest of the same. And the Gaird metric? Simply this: 0.15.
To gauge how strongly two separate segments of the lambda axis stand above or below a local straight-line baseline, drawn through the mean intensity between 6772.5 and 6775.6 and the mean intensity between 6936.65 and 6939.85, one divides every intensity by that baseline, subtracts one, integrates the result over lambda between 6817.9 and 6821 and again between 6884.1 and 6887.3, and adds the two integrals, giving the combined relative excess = -0.17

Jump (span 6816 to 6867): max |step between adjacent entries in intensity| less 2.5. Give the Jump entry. -2.35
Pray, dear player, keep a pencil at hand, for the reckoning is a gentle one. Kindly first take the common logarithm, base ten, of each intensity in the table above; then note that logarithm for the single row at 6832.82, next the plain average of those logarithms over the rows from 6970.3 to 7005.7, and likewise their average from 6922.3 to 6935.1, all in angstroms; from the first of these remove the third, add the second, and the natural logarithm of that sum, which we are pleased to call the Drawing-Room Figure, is -0.101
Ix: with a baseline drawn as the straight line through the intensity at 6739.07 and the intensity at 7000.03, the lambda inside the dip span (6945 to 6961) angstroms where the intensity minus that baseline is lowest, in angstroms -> 6958.25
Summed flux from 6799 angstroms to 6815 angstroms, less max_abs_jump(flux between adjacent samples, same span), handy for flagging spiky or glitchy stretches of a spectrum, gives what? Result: 82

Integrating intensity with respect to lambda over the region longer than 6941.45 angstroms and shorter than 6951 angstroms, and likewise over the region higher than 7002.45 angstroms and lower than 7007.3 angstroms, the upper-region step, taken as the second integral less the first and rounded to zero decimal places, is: -38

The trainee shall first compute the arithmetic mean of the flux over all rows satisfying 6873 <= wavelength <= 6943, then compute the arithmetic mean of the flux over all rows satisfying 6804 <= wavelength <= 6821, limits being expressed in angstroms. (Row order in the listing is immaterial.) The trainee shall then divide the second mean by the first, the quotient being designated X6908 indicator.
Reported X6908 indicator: 1.02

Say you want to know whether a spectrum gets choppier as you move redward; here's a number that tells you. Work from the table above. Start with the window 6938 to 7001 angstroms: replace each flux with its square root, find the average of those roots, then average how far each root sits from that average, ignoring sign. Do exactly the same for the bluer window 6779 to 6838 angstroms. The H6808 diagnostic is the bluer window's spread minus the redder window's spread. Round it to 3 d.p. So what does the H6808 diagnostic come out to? -0.005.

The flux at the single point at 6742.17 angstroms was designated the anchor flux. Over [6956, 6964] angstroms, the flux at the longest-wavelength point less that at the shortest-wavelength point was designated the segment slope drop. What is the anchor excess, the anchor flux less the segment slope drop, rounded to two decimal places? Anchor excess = 8.49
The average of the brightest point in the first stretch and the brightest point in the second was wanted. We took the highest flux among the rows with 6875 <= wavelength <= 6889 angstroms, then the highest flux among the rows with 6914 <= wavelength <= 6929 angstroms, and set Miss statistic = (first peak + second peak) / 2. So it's 8.17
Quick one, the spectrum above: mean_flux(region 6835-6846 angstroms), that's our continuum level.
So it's 8.15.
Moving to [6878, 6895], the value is 7.99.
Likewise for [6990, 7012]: 7.72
